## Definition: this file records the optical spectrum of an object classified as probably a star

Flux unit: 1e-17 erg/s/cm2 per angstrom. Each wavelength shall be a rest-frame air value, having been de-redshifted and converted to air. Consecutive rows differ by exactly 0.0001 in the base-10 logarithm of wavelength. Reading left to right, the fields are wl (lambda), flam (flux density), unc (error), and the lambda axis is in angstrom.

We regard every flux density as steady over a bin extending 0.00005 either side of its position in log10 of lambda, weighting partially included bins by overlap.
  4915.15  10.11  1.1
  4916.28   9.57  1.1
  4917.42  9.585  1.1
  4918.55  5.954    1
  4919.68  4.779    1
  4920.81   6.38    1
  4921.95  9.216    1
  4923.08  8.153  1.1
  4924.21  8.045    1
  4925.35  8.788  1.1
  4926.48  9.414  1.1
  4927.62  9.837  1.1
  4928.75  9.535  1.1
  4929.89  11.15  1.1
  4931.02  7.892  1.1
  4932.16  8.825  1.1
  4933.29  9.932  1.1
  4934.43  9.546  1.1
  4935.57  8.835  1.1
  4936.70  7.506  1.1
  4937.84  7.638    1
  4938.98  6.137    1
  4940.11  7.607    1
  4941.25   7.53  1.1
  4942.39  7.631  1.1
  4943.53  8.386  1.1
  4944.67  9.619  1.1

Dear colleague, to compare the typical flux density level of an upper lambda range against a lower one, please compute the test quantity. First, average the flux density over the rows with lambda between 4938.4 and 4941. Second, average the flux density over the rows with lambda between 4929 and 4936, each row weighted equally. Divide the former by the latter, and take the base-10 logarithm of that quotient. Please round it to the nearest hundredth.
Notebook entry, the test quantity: -0.13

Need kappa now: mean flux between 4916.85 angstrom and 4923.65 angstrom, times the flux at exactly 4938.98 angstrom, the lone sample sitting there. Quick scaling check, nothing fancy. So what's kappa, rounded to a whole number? 45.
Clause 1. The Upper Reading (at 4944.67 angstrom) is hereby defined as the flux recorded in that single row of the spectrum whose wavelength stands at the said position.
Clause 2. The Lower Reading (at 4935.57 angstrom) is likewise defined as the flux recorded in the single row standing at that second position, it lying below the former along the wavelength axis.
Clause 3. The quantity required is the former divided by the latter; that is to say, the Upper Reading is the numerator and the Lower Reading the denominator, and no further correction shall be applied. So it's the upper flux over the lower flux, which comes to 1.09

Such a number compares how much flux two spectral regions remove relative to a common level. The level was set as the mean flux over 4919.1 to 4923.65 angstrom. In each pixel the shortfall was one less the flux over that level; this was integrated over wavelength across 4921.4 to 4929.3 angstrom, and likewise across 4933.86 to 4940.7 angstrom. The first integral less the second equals -1.4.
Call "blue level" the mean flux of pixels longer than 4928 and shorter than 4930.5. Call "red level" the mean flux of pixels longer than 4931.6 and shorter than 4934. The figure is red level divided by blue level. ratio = 0.91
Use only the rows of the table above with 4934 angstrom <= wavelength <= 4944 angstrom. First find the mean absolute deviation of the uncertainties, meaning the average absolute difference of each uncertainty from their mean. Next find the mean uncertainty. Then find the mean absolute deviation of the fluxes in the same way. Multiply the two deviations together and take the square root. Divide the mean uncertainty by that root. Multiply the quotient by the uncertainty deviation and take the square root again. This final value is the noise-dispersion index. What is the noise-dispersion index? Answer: 0.518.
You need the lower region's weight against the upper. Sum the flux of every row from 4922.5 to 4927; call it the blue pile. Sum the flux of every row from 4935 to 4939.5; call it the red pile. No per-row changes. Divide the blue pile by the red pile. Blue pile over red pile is 1.1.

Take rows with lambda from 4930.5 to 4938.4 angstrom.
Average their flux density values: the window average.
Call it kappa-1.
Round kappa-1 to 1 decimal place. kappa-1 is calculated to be 8.6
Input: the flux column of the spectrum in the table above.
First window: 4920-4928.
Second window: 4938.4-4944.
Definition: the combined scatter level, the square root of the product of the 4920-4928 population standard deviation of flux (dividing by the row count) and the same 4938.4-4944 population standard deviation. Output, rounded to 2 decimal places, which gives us 0.88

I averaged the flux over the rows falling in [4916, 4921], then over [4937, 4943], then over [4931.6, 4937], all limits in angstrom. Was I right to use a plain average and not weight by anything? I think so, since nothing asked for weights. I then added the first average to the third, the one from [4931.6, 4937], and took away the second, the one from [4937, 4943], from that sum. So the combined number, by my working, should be 8.9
